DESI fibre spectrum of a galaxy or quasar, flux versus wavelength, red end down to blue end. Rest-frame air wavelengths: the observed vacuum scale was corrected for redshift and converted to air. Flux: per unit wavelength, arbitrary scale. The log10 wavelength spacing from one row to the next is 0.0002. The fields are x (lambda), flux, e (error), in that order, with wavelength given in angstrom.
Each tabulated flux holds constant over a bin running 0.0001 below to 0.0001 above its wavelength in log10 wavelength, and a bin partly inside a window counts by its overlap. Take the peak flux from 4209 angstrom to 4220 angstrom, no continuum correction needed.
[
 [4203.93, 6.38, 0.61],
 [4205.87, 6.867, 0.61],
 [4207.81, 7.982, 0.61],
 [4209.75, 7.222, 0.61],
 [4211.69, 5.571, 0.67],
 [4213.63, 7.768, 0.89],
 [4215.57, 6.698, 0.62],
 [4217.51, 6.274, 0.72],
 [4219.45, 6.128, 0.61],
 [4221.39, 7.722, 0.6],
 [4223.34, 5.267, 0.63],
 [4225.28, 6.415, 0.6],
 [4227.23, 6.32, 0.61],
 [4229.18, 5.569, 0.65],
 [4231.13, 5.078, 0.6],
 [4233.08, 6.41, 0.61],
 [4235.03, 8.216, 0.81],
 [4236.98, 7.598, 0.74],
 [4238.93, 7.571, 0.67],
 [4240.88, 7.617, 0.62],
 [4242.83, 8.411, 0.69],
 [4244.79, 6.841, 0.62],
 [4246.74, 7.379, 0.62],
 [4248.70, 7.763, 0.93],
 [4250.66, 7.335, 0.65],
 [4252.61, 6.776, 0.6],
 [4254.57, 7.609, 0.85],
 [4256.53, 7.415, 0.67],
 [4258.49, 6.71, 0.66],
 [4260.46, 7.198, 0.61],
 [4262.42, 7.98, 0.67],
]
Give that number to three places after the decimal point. 7.768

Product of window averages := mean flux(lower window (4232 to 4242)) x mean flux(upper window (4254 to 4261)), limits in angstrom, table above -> 54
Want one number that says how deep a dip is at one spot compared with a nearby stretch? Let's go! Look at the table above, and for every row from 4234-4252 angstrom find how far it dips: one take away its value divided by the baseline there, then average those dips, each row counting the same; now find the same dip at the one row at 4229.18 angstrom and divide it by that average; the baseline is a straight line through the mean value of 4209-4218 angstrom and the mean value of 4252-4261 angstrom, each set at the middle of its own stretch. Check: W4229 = -2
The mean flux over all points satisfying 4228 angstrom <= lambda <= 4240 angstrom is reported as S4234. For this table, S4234 6.74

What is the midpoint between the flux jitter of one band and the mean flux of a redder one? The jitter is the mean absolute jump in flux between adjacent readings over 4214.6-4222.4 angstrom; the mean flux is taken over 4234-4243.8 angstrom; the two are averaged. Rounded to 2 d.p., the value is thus 4.30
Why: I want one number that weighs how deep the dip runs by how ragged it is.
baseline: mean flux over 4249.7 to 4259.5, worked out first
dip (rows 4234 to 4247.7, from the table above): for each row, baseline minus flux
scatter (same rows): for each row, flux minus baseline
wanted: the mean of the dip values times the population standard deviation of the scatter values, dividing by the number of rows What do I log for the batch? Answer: -0.24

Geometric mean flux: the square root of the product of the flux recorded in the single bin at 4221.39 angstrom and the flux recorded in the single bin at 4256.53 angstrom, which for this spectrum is 7.6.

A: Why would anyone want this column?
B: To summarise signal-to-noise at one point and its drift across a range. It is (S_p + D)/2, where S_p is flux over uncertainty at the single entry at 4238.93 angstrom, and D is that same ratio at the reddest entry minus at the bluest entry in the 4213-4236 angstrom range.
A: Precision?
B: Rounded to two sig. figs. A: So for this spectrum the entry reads 6.4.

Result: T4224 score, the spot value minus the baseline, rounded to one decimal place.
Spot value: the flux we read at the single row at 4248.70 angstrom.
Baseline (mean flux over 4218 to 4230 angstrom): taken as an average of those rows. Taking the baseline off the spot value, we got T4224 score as 1.5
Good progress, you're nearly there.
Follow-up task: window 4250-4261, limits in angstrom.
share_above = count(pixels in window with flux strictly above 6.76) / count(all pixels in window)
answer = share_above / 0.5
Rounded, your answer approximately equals 1.7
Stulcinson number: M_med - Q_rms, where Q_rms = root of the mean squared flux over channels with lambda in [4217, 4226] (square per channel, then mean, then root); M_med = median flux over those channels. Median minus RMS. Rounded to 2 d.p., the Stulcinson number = -0.14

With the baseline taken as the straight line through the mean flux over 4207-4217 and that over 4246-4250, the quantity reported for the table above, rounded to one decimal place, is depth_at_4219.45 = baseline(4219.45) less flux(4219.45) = 1.0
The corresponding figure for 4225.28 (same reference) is 0.8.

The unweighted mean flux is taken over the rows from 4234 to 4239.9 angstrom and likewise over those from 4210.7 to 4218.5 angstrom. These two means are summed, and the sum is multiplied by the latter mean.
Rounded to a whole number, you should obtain 95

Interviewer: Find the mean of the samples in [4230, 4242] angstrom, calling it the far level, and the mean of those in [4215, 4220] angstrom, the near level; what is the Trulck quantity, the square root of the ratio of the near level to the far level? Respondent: 0.95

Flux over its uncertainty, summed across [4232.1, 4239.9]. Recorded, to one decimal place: 42.2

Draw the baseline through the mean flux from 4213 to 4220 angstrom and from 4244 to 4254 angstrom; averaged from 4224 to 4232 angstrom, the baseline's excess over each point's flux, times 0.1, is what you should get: 0.11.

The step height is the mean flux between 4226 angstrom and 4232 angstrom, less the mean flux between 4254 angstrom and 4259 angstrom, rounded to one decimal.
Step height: -1.6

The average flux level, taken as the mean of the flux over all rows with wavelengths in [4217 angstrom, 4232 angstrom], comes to 6.10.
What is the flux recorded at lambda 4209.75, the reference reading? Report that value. 7.222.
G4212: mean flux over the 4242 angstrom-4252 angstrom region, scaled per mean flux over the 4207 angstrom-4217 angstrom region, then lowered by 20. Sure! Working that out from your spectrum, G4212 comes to -18.9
